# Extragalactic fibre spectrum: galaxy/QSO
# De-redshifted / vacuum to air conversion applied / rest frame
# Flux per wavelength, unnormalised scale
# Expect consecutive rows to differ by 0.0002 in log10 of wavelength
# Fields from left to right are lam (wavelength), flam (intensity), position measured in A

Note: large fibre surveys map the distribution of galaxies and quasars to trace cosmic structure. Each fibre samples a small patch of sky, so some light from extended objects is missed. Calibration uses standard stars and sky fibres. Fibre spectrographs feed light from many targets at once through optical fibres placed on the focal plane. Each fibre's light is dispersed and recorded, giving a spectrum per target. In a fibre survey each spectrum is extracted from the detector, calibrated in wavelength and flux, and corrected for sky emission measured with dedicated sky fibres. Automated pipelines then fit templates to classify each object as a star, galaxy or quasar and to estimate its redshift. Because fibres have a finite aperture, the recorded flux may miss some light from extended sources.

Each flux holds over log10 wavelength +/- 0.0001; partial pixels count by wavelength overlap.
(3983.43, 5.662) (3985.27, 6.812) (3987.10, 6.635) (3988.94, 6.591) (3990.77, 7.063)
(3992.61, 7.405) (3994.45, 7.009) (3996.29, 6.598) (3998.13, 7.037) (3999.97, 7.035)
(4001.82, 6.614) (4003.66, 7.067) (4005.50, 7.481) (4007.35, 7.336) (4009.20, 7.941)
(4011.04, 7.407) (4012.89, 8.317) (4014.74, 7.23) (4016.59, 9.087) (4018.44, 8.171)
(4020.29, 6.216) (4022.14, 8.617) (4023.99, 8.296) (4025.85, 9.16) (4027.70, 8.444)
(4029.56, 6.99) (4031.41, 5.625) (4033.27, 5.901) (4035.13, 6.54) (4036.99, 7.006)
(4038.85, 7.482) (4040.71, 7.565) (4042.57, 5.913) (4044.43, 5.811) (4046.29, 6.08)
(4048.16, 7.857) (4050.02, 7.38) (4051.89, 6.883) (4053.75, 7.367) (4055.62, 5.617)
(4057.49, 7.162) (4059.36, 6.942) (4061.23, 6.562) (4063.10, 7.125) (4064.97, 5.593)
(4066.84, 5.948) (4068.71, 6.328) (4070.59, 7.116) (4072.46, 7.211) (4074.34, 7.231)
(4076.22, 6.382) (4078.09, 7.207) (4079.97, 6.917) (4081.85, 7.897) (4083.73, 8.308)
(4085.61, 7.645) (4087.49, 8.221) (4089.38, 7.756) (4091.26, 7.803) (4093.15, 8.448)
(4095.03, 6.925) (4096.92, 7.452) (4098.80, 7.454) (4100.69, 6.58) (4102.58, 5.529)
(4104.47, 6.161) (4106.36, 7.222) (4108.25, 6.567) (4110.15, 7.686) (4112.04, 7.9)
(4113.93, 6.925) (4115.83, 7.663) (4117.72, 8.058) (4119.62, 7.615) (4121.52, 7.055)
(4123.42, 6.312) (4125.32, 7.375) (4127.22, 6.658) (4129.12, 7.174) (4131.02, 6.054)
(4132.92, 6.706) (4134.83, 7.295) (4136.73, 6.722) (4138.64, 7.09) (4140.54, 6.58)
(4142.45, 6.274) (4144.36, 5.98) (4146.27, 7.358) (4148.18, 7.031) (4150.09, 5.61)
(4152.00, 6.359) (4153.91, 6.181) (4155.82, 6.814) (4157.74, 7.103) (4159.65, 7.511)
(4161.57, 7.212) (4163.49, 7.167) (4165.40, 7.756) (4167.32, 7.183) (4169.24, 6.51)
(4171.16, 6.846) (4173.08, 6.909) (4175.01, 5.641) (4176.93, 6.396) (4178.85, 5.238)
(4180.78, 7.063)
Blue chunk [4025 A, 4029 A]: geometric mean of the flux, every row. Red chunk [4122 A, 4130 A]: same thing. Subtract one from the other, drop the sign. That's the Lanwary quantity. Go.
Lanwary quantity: 1.9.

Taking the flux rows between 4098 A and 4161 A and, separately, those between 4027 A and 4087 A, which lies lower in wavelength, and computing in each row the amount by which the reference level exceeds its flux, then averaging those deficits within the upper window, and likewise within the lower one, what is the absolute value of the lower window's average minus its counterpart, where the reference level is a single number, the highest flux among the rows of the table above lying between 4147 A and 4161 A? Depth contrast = 0.01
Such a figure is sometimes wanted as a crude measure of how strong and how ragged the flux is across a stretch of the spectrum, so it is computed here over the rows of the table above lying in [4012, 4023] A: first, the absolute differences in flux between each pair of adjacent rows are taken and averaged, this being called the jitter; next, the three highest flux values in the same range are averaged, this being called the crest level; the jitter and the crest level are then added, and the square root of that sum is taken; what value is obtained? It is 3.21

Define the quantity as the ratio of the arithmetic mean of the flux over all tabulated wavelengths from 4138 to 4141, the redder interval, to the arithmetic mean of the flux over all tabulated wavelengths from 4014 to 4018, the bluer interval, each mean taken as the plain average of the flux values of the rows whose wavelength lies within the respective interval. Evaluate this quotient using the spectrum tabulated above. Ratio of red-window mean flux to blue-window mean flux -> 0.84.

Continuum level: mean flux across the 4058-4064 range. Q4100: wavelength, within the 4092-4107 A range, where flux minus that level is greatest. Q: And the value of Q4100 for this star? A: 4093.15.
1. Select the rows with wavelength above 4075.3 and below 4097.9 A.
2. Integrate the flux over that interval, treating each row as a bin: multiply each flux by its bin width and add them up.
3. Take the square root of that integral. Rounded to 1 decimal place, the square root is 13.1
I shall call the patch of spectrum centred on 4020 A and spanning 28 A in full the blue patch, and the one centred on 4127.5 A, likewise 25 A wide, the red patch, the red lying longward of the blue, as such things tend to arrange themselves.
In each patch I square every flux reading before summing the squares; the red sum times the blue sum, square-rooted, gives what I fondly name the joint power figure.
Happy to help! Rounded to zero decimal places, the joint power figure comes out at 764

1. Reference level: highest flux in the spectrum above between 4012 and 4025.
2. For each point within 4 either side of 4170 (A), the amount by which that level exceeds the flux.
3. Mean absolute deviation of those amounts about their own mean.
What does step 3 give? 0.18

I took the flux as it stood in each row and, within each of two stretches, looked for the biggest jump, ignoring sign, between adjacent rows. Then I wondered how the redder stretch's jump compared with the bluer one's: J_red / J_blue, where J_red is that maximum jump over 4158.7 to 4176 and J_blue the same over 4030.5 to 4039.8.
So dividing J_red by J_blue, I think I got 2.0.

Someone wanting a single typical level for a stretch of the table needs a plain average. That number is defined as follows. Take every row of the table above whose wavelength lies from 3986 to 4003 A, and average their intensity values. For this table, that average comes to 6.9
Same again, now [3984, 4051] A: 7.2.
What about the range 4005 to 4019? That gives 7.9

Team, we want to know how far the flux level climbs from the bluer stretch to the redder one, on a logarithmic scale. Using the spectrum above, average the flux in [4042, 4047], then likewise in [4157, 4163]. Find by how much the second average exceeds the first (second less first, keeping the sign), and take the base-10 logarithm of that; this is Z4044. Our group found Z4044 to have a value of 0.13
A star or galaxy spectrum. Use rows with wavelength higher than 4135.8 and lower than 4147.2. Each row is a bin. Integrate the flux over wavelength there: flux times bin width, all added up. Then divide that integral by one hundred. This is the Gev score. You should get 0.76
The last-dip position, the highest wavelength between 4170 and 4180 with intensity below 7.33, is 4178.85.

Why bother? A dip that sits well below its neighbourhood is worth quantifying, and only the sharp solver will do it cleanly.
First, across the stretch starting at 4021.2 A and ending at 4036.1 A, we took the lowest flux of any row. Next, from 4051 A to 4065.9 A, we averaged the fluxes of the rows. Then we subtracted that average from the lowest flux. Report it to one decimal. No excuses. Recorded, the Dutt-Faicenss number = -1.0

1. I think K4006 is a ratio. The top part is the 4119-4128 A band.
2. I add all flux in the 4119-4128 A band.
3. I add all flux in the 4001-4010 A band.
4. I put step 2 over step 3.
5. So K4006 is 0.96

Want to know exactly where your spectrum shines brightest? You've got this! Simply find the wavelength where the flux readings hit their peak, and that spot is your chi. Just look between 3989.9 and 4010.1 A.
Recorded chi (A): 4009.20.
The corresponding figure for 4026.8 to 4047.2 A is 4027.70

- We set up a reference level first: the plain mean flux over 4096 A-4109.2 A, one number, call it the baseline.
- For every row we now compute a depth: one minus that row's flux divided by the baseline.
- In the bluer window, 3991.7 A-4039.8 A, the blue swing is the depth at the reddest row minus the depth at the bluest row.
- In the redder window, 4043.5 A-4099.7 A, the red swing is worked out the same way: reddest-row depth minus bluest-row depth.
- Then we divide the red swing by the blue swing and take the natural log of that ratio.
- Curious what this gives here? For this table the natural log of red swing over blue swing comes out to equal 3.1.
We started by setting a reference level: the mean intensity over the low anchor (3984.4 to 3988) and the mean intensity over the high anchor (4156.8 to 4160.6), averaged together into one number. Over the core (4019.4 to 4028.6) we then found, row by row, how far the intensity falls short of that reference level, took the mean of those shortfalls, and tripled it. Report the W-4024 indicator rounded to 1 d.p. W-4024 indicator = -3.4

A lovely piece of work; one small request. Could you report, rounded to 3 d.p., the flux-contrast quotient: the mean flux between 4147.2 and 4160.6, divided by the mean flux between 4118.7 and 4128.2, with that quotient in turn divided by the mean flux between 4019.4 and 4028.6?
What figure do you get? 0.117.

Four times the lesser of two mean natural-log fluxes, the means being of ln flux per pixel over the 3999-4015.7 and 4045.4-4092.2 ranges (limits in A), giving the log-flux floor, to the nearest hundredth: 7.80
